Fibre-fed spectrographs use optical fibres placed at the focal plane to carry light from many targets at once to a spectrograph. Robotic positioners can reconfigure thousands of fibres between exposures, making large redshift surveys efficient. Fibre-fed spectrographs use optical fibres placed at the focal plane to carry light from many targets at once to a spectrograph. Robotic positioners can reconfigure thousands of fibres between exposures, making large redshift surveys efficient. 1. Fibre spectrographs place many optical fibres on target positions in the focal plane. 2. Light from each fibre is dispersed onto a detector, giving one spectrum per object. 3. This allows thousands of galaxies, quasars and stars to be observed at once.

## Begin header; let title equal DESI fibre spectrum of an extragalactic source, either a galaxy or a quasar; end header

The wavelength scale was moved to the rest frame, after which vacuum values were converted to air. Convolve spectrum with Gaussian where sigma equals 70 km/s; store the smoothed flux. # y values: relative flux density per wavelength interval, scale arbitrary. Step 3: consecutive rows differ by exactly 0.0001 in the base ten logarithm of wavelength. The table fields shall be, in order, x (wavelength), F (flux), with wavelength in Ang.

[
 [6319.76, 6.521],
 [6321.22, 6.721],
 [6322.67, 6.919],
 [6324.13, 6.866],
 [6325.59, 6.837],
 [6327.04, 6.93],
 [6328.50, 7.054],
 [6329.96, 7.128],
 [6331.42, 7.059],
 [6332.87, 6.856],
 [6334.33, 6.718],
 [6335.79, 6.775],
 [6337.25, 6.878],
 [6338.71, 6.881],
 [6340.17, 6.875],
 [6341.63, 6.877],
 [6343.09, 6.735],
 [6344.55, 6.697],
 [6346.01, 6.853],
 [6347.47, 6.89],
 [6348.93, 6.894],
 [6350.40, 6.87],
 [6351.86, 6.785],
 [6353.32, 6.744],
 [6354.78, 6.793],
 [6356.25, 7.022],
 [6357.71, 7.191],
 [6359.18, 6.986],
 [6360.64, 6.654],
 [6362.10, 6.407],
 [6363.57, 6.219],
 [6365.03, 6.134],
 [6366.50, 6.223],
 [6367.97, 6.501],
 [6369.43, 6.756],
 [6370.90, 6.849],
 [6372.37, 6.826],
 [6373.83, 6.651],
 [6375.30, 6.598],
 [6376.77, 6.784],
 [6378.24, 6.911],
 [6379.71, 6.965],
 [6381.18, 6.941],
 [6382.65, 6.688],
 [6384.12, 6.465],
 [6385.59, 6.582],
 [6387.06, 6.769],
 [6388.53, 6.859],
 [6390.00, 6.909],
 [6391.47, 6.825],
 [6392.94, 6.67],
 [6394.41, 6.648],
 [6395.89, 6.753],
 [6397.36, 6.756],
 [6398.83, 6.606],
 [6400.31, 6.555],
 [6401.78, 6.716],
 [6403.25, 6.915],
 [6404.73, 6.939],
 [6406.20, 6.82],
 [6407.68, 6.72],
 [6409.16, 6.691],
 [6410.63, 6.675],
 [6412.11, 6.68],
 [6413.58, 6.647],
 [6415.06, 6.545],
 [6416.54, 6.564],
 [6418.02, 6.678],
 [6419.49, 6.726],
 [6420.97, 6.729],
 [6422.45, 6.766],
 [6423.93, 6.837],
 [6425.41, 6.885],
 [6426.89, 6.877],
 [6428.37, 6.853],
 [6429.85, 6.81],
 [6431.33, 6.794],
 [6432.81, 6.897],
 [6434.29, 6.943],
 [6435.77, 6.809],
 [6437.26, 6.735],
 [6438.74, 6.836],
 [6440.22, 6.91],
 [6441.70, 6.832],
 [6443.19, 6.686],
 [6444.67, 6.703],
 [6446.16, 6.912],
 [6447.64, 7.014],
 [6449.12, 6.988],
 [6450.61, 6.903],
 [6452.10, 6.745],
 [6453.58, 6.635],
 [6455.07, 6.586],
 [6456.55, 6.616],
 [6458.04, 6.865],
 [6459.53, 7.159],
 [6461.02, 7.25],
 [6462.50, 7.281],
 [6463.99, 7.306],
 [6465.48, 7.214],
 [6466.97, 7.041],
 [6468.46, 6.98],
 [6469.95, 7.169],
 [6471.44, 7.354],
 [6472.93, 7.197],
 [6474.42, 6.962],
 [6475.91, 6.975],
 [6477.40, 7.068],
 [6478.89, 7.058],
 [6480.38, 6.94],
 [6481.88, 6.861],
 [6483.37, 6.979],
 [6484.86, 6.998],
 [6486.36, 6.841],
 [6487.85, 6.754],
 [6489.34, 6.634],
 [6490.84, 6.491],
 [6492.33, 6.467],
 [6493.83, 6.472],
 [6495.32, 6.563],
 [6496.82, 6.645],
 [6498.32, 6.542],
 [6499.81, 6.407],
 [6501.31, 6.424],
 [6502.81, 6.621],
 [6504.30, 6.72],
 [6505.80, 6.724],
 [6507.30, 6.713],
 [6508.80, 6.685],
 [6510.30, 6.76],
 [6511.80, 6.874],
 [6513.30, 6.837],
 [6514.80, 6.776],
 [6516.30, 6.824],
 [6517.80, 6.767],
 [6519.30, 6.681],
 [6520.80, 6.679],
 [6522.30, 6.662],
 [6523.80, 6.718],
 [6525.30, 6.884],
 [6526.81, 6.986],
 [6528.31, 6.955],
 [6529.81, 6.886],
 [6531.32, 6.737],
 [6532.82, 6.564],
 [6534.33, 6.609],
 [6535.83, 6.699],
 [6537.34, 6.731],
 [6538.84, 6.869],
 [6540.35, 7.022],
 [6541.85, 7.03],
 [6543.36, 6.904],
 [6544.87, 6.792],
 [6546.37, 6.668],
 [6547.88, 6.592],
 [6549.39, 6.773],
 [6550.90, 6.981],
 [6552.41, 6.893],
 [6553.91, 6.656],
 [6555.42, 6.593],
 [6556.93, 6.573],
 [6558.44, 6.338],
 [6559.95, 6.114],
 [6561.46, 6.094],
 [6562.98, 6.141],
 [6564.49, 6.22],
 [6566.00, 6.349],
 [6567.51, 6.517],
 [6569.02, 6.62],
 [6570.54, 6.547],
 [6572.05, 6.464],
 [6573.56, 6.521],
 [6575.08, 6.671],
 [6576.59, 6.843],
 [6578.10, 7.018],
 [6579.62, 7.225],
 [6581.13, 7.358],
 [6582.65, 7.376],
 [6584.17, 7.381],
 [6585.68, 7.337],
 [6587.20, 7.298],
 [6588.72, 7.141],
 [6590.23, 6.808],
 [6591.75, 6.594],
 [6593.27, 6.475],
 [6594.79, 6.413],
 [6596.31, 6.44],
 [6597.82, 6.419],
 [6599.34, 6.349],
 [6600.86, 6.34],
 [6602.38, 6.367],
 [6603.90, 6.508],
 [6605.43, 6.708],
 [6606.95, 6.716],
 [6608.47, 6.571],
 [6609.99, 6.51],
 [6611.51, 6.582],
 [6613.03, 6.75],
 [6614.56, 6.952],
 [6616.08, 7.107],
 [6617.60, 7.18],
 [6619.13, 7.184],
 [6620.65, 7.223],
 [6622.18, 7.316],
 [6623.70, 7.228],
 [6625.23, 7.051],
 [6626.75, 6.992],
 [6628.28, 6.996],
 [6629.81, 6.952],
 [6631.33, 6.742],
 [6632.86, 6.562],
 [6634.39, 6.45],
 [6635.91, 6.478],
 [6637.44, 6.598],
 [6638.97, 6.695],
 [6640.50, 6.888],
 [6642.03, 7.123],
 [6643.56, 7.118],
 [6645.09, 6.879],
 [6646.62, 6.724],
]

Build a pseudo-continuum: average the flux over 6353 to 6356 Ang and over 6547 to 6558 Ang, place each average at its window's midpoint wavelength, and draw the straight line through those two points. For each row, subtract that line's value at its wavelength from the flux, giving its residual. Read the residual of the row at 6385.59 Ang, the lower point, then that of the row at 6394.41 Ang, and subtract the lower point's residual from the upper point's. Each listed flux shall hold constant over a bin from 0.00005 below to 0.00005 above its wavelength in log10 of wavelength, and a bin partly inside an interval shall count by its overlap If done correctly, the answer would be 0.07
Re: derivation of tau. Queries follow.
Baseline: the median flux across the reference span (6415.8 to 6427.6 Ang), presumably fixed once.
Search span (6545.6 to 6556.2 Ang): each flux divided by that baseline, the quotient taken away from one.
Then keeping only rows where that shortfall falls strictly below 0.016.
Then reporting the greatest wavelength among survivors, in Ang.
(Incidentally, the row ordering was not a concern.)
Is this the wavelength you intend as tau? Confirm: 6553.91 Ang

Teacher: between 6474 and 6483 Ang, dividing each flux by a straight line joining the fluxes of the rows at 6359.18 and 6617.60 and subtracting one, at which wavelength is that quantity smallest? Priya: 6481.88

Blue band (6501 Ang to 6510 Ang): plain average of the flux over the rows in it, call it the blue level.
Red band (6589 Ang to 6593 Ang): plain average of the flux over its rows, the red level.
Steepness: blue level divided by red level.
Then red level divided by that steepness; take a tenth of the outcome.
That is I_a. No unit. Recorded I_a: 0.68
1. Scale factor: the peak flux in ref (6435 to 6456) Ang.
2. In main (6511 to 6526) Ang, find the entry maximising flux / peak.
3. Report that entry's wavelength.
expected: 6525.30 Ang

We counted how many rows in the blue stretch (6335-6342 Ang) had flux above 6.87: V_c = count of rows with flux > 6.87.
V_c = 4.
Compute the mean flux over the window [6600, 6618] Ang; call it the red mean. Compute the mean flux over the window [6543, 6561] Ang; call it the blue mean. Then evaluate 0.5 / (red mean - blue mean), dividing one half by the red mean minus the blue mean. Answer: 14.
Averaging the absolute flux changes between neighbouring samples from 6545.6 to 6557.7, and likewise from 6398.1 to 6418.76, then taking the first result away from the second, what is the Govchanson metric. -0.050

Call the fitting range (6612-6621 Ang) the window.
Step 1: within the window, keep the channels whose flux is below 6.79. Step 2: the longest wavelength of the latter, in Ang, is 6613.03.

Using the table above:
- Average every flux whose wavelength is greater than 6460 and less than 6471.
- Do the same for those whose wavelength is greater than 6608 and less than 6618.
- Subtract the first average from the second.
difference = -0.4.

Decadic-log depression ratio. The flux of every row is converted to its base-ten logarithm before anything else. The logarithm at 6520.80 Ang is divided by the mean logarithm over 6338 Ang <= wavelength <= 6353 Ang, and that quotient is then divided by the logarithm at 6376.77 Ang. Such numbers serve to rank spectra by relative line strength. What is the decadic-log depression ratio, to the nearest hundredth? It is 1.19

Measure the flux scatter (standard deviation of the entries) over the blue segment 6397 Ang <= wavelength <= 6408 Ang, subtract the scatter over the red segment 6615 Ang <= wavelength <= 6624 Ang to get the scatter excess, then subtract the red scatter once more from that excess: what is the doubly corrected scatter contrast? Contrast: 0.00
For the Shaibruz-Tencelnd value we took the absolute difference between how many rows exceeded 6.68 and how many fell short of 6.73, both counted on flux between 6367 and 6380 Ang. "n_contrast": 3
